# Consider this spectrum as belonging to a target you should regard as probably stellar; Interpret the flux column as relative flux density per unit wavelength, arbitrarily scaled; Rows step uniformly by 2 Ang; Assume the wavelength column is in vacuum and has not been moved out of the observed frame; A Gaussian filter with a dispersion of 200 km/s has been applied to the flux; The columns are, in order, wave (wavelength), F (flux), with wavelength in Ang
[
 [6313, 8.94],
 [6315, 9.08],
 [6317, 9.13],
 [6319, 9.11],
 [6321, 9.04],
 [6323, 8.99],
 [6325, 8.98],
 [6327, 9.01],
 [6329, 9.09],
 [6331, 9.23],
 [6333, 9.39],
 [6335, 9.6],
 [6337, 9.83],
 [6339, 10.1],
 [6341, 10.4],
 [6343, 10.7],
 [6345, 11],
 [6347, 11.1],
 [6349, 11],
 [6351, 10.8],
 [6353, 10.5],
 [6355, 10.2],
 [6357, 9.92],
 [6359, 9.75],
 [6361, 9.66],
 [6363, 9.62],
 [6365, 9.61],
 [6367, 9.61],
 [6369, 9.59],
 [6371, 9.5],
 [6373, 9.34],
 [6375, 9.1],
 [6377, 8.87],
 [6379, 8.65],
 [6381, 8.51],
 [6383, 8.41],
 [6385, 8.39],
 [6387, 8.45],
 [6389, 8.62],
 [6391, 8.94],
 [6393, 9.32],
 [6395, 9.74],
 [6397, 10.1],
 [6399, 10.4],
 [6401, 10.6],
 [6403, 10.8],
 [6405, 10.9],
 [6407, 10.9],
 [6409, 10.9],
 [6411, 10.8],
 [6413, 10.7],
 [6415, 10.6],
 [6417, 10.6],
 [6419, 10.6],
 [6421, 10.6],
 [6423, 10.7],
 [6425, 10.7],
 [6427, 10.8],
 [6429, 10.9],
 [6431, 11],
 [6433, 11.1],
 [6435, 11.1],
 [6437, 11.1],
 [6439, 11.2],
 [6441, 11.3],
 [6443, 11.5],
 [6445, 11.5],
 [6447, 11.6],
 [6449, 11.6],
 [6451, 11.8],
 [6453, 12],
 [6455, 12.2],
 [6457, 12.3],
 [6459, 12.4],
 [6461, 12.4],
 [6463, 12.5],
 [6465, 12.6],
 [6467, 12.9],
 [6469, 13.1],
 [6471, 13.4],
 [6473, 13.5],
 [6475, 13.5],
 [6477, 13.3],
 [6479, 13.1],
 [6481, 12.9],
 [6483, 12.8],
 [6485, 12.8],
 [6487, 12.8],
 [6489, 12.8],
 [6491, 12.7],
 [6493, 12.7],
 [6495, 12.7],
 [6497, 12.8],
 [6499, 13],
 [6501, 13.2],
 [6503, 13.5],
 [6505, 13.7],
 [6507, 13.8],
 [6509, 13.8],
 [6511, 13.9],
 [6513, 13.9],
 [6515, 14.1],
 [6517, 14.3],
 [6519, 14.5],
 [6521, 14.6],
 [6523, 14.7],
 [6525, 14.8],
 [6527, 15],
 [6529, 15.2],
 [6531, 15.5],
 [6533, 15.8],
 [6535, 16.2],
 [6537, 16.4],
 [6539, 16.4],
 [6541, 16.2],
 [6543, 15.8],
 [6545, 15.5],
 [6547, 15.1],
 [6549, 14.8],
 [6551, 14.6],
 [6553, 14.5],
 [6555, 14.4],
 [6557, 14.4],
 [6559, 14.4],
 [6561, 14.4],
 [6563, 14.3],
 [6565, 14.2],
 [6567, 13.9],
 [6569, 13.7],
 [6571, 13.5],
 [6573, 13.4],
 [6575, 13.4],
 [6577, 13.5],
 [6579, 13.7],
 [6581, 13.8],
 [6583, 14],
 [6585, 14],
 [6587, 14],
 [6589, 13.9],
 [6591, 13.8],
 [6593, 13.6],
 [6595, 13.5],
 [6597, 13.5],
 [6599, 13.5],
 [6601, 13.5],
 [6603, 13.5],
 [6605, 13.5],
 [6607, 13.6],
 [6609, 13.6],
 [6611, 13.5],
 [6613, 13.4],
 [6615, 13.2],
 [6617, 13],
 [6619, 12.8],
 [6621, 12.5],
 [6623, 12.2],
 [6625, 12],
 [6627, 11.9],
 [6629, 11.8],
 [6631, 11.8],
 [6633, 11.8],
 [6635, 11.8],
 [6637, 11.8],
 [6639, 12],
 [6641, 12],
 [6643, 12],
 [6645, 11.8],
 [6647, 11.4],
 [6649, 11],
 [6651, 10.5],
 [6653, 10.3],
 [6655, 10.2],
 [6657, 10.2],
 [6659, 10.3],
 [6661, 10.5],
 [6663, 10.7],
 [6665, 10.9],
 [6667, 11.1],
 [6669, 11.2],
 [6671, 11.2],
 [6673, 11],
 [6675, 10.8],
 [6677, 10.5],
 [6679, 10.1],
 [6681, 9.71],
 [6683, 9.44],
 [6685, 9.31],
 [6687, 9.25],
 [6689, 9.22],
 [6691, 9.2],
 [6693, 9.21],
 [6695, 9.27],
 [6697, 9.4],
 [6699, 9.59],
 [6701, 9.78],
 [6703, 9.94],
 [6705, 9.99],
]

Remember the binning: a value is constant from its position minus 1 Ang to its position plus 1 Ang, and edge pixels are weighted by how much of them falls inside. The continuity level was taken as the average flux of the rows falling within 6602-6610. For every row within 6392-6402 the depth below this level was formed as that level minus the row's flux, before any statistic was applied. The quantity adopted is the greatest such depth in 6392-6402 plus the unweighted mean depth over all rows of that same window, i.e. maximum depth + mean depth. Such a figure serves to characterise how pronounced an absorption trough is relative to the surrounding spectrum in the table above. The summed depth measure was 8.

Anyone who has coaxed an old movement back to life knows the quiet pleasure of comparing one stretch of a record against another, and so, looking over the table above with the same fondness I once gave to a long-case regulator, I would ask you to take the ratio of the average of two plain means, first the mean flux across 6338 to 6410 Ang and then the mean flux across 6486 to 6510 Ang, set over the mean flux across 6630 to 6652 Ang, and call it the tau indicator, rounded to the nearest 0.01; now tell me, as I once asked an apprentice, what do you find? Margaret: 0.99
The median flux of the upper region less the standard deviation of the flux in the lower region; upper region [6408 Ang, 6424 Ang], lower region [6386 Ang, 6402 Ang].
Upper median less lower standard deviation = 10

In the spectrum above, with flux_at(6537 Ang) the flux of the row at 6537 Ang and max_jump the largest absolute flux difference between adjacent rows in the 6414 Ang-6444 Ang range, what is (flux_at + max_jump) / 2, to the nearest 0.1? 8.3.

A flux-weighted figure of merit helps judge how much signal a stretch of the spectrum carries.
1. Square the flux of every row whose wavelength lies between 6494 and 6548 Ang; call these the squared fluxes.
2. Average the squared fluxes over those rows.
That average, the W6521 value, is 215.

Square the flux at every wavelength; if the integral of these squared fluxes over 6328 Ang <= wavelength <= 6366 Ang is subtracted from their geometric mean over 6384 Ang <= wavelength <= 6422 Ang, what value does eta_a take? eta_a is -3773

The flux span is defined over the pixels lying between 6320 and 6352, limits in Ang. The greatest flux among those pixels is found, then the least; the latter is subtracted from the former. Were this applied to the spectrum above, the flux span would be 2.1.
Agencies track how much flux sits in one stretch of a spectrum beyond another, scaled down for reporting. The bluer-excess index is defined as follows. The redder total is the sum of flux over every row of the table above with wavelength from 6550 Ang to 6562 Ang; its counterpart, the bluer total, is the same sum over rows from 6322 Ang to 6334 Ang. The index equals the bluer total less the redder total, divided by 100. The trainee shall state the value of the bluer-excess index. -0.32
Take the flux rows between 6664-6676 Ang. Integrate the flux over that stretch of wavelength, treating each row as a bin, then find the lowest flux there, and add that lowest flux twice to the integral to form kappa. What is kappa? 154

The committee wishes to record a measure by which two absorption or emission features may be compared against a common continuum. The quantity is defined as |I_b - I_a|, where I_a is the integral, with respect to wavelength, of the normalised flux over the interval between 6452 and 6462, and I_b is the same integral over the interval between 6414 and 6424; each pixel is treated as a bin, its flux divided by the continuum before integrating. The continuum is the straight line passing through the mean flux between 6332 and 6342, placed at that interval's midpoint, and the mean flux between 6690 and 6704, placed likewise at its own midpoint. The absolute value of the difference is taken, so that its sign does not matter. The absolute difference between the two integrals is 1.7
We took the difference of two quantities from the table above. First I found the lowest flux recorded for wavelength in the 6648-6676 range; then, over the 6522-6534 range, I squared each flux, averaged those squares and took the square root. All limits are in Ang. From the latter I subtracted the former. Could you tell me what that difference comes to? 5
